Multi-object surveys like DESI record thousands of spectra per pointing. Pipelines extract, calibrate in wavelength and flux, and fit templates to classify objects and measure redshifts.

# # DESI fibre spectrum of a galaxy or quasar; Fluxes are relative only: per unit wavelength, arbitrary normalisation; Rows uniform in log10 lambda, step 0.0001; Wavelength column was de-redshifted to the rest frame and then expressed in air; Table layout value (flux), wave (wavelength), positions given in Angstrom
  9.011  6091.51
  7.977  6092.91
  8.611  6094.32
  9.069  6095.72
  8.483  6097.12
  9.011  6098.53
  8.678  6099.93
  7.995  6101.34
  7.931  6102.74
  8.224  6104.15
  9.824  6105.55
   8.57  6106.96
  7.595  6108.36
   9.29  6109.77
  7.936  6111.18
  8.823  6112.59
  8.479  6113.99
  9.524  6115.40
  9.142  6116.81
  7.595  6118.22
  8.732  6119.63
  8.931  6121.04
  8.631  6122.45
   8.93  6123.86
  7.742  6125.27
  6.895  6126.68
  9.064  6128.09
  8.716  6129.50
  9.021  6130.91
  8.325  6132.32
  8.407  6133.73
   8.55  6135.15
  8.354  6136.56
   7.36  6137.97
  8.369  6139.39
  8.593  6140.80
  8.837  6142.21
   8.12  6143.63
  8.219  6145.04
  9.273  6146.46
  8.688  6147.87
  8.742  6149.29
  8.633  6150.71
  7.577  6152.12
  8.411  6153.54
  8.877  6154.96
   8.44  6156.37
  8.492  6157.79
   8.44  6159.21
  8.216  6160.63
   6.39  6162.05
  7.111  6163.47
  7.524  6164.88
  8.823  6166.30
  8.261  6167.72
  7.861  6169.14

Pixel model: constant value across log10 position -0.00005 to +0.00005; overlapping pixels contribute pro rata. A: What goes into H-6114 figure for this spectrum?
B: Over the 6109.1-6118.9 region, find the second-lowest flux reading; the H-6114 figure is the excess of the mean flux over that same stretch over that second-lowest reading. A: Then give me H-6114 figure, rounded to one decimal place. 0.7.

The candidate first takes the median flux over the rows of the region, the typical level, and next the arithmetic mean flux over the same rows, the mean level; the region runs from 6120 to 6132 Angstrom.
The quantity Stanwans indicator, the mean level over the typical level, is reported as 0.96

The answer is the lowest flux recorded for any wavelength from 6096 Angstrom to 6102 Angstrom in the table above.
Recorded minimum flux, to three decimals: 7.995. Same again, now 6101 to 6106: 7.931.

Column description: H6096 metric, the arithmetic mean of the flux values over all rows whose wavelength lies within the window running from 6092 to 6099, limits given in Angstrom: 8.63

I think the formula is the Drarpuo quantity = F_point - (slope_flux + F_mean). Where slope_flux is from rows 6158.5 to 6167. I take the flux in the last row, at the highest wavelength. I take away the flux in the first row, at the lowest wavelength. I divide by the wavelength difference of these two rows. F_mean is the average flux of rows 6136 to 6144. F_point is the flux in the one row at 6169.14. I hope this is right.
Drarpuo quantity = -0.5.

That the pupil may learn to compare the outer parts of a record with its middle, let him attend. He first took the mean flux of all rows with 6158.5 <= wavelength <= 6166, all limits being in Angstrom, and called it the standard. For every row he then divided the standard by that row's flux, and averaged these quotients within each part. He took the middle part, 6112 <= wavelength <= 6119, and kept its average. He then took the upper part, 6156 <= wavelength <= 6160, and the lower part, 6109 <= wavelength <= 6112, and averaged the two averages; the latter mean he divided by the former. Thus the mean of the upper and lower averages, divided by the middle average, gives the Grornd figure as 1.02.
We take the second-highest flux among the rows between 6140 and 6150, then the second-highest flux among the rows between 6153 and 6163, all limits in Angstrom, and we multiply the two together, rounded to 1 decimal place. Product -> 75.0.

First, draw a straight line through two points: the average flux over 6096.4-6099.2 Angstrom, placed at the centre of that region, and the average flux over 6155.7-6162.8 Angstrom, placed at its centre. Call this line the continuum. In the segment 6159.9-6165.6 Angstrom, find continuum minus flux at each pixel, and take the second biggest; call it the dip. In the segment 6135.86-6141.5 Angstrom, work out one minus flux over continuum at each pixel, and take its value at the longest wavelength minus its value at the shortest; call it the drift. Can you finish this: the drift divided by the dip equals -0.04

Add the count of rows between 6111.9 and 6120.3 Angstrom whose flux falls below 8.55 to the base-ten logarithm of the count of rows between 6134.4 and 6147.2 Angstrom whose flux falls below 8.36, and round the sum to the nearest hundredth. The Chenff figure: 2.60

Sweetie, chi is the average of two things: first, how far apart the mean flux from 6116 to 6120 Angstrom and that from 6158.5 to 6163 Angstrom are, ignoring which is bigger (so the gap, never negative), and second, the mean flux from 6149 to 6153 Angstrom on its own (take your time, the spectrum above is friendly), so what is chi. 4.6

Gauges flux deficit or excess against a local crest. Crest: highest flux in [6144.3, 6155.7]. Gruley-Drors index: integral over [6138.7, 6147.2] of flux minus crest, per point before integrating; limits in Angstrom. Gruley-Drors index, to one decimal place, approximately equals -6.0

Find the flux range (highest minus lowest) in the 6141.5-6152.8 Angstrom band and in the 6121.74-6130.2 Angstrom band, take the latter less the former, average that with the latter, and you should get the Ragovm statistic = 1.3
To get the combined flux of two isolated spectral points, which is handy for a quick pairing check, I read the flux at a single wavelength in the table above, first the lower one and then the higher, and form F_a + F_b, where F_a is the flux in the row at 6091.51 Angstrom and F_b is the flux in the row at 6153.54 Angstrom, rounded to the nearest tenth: 17.4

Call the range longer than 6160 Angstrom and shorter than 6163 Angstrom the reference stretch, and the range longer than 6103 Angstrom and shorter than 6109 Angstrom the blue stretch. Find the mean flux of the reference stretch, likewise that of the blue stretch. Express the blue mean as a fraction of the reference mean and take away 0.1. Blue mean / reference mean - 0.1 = 1.07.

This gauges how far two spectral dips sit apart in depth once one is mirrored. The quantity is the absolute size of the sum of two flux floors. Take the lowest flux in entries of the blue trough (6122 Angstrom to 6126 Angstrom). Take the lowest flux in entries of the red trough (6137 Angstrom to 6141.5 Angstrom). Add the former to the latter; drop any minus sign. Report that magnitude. 15.1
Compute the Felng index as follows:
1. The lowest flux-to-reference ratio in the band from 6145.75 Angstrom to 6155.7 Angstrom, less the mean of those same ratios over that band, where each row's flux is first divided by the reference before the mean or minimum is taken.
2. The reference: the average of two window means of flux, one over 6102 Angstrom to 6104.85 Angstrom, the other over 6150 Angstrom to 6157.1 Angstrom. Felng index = -0.124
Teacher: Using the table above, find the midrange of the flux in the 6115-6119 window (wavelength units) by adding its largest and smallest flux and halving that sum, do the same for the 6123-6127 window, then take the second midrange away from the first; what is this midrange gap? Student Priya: 0.65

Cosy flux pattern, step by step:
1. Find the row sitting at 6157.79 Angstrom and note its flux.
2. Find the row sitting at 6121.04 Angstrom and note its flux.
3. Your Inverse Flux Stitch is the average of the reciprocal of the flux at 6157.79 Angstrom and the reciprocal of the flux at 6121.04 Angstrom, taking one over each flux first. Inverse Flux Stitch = 0.115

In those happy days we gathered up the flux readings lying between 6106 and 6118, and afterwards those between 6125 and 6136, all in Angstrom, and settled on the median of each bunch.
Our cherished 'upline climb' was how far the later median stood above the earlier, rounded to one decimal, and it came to -0.2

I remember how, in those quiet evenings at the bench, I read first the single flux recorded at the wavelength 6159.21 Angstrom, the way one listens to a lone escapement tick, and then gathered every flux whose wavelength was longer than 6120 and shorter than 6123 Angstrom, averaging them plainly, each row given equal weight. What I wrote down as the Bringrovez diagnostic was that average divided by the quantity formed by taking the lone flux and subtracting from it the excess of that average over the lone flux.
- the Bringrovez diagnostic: 1.08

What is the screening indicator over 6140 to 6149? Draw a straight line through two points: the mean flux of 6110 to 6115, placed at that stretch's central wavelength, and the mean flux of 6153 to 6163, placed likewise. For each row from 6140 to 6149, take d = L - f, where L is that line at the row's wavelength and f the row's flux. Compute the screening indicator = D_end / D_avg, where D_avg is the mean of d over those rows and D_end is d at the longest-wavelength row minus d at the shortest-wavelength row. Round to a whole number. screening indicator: 0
